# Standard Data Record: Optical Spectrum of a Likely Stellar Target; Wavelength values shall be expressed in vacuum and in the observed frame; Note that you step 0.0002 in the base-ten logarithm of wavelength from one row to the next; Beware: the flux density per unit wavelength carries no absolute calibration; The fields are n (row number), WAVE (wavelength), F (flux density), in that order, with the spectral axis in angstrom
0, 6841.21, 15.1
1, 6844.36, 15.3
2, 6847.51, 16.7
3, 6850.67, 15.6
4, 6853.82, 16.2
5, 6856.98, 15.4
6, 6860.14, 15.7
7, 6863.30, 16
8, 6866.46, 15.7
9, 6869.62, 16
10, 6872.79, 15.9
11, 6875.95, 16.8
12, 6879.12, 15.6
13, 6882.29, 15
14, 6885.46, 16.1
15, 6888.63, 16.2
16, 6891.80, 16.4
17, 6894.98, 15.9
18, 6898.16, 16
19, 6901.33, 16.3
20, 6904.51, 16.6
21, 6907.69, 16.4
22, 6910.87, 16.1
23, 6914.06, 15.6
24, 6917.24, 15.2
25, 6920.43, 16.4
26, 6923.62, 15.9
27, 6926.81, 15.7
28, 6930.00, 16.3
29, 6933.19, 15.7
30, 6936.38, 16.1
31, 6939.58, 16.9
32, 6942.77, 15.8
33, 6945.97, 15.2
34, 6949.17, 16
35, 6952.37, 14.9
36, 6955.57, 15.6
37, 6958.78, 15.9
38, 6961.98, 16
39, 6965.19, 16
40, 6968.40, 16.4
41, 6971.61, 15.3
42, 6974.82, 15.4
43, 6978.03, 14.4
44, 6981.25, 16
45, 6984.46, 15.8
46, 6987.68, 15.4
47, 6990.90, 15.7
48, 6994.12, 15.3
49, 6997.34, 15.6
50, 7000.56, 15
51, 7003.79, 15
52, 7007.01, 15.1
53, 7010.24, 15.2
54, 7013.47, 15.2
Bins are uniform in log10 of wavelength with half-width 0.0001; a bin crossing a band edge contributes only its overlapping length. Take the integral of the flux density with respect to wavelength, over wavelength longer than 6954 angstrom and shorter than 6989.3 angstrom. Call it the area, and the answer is 553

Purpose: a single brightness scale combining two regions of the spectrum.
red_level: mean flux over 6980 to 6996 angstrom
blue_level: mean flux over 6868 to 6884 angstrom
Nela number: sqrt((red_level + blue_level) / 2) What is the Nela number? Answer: 3.97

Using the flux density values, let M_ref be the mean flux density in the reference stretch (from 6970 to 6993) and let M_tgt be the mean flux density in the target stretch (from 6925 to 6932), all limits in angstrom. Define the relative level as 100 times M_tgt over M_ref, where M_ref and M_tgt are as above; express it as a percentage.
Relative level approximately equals 104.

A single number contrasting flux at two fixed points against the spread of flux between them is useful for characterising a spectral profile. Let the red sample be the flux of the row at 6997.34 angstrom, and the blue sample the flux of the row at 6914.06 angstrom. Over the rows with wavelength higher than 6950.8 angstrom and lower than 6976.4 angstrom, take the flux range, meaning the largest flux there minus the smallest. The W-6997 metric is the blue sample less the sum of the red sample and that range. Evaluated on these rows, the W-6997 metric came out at -1.5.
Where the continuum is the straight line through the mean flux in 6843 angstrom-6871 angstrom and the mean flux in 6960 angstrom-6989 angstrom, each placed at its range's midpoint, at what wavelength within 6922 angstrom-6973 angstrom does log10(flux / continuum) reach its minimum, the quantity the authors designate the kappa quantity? 6952.37 angstrom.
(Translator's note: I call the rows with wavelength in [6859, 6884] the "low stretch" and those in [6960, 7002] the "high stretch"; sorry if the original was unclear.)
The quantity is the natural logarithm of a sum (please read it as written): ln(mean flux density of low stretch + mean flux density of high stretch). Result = 3.45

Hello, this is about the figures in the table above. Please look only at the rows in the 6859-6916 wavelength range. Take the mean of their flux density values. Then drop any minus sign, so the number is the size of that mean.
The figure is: 16.0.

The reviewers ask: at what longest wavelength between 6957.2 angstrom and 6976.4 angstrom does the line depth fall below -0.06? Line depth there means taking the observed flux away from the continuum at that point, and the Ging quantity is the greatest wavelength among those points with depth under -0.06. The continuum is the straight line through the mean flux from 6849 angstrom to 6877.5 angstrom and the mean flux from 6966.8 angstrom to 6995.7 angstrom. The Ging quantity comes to 6968.40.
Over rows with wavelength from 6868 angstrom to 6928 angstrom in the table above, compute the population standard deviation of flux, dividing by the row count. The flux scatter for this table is 0.44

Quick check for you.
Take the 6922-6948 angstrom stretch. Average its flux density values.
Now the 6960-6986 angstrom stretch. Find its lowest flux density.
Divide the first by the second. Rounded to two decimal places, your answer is 1.11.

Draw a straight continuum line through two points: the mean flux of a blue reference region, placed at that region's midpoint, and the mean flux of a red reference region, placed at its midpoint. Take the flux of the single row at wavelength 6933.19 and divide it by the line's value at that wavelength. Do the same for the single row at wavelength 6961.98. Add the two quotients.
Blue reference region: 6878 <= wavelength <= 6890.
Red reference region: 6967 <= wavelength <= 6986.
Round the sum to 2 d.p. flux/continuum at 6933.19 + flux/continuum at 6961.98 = 2.03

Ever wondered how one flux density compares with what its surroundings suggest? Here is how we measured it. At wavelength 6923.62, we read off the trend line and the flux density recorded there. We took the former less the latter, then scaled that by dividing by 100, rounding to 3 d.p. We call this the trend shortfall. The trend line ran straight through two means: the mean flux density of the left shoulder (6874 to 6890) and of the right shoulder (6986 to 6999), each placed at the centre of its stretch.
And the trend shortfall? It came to -0.001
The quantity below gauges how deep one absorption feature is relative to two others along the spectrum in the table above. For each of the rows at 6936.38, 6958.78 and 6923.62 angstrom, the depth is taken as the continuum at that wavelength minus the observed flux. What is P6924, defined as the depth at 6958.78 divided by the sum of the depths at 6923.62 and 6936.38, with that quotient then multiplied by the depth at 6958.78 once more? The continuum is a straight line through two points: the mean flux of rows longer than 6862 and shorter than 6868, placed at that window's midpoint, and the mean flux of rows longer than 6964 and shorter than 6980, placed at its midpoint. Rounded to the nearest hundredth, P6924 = -0.18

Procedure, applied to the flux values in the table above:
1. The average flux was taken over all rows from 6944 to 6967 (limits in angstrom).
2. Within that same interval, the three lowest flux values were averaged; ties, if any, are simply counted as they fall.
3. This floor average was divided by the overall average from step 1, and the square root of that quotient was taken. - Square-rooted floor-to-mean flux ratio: 0.986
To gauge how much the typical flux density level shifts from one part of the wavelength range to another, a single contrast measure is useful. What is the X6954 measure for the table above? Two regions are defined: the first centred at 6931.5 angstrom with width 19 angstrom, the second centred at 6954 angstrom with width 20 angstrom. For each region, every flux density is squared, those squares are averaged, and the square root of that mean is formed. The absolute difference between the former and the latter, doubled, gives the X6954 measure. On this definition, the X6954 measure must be 1.0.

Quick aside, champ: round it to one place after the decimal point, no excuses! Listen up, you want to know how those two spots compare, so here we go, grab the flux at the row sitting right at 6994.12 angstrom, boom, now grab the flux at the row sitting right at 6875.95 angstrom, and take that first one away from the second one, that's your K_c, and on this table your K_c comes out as 1.5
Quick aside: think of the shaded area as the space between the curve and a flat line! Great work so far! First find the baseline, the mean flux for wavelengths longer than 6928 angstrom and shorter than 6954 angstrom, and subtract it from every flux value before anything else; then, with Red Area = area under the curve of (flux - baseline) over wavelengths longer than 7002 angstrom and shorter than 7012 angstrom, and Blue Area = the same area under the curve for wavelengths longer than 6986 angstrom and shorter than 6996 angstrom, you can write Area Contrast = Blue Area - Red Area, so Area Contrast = 4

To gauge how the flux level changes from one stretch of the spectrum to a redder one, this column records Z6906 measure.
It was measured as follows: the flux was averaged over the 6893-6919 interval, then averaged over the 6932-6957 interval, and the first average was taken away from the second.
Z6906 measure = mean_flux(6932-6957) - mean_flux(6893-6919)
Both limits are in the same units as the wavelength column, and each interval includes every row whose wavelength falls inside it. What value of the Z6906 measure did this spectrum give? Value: -0.24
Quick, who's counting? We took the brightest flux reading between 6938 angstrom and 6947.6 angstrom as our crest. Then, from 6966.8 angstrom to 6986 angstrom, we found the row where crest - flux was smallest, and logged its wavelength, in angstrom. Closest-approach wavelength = 6968.40 angstrom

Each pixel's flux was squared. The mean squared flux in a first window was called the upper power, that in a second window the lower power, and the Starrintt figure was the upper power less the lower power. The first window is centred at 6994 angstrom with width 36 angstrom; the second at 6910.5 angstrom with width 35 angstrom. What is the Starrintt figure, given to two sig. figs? -22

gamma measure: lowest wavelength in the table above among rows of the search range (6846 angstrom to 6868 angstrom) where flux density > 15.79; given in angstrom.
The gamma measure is 6847.51 angstrom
